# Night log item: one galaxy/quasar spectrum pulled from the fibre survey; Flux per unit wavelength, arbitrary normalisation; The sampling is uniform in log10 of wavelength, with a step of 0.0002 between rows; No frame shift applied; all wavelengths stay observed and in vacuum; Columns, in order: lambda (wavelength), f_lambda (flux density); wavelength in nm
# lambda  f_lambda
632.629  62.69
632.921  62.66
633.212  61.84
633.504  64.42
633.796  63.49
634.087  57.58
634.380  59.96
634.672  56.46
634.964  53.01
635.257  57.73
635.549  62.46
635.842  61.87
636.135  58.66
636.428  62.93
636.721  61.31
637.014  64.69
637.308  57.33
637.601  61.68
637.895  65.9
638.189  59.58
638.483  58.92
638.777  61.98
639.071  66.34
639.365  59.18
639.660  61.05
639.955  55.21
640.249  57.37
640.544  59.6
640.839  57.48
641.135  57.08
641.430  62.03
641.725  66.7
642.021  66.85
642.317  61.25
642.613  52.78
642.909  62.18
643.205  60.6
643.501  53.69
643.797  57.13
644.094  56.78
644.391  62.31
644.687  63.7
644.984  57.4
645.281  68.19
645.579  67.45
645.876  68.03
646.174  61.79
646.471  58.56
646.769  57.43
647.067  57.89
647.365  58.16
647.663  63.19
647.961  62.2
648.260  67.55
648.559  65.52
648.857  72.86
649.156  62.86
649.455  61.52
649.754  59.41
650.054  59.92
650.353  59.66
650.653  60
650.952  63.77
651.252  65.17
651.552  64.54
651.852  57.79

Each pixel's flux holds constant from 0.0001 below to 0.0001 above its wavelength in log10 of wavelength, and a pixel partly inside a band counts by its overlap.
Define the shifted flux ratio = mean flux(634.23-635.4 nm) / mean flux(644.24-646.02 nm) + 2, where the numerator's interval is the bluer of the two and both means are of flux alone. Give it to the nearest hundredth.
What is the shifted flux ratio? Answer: 2.88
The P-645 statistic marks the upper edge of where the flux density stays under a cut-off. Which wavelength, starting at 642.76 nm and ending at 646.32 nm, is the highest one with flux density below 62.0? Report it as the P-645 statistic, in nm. 646.174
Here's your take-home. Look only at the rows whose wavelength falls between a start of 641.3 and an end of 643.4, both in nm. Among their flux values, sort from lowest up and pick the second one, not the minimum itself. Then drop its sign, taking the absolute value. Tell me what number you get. 60.6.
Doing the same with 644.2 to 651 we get 57.4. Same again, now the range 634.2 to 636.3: 56.5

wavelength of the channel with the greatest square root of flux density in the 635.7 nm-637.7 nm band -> 637.014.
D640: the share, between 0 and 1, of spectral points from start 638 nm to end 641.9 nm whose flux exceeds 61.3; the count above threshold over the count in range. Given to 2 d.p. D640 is 0.31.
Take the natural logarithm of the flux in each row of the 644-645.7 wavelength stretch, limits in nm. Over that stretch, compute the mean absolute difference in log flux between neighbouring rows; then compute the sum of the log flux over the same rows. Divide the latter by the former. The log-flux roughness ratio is 308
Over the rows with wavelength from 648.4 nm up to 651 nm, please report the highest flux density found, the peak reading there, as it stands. 72.86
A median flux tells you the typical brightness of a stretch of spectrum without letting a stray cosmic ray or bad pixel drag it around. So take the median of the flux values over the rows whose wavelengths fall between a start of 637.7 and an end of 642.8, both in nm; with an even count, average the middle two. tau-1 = 59.6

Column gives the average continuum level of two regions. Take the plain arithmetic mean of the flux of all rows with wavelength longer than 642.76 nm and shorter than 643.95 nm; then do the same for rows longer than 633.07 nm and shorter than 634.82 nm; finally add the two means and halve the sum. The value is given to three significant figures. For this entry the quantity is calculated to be 59.5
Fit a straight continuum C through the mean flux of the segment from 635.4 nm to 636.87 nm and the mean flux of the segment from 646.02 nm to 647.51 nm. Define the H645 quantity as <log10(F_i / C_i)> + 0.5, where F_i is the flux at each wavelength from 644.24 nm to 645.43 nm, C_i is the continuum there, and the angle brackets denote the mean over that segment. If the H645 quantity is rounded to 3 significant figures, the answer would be 0.525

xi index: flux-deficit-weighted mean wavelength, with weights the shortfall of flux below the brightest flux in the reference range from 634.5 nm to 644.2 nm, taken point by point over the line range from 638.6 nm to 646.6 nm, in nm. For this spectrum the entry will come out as 642.31 nm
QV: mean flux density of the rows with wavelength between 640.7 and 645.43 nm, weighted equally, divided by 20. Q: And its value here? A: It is 3.02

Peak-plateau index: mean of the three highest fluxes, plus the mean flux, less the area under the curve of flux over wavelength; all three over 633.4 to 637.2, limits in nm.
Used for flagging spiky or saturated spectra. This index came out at -105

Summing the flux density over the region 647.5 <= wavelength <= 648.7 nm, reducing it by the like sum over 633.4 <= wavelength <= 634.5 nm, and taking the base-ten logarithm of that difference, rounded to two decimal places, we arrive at 1.11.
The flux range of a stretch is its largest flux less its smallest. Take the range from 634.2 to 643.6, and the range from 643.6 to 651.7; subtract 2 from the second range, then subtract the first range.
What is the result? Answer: 0.0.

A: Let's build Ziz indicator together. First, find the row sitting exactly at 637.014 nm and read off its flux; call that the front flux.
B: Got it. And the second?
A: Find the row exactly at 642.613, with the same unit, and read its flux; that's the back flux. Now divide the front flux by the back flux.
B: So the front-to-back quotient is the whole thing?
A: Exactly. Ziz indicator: 1.23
